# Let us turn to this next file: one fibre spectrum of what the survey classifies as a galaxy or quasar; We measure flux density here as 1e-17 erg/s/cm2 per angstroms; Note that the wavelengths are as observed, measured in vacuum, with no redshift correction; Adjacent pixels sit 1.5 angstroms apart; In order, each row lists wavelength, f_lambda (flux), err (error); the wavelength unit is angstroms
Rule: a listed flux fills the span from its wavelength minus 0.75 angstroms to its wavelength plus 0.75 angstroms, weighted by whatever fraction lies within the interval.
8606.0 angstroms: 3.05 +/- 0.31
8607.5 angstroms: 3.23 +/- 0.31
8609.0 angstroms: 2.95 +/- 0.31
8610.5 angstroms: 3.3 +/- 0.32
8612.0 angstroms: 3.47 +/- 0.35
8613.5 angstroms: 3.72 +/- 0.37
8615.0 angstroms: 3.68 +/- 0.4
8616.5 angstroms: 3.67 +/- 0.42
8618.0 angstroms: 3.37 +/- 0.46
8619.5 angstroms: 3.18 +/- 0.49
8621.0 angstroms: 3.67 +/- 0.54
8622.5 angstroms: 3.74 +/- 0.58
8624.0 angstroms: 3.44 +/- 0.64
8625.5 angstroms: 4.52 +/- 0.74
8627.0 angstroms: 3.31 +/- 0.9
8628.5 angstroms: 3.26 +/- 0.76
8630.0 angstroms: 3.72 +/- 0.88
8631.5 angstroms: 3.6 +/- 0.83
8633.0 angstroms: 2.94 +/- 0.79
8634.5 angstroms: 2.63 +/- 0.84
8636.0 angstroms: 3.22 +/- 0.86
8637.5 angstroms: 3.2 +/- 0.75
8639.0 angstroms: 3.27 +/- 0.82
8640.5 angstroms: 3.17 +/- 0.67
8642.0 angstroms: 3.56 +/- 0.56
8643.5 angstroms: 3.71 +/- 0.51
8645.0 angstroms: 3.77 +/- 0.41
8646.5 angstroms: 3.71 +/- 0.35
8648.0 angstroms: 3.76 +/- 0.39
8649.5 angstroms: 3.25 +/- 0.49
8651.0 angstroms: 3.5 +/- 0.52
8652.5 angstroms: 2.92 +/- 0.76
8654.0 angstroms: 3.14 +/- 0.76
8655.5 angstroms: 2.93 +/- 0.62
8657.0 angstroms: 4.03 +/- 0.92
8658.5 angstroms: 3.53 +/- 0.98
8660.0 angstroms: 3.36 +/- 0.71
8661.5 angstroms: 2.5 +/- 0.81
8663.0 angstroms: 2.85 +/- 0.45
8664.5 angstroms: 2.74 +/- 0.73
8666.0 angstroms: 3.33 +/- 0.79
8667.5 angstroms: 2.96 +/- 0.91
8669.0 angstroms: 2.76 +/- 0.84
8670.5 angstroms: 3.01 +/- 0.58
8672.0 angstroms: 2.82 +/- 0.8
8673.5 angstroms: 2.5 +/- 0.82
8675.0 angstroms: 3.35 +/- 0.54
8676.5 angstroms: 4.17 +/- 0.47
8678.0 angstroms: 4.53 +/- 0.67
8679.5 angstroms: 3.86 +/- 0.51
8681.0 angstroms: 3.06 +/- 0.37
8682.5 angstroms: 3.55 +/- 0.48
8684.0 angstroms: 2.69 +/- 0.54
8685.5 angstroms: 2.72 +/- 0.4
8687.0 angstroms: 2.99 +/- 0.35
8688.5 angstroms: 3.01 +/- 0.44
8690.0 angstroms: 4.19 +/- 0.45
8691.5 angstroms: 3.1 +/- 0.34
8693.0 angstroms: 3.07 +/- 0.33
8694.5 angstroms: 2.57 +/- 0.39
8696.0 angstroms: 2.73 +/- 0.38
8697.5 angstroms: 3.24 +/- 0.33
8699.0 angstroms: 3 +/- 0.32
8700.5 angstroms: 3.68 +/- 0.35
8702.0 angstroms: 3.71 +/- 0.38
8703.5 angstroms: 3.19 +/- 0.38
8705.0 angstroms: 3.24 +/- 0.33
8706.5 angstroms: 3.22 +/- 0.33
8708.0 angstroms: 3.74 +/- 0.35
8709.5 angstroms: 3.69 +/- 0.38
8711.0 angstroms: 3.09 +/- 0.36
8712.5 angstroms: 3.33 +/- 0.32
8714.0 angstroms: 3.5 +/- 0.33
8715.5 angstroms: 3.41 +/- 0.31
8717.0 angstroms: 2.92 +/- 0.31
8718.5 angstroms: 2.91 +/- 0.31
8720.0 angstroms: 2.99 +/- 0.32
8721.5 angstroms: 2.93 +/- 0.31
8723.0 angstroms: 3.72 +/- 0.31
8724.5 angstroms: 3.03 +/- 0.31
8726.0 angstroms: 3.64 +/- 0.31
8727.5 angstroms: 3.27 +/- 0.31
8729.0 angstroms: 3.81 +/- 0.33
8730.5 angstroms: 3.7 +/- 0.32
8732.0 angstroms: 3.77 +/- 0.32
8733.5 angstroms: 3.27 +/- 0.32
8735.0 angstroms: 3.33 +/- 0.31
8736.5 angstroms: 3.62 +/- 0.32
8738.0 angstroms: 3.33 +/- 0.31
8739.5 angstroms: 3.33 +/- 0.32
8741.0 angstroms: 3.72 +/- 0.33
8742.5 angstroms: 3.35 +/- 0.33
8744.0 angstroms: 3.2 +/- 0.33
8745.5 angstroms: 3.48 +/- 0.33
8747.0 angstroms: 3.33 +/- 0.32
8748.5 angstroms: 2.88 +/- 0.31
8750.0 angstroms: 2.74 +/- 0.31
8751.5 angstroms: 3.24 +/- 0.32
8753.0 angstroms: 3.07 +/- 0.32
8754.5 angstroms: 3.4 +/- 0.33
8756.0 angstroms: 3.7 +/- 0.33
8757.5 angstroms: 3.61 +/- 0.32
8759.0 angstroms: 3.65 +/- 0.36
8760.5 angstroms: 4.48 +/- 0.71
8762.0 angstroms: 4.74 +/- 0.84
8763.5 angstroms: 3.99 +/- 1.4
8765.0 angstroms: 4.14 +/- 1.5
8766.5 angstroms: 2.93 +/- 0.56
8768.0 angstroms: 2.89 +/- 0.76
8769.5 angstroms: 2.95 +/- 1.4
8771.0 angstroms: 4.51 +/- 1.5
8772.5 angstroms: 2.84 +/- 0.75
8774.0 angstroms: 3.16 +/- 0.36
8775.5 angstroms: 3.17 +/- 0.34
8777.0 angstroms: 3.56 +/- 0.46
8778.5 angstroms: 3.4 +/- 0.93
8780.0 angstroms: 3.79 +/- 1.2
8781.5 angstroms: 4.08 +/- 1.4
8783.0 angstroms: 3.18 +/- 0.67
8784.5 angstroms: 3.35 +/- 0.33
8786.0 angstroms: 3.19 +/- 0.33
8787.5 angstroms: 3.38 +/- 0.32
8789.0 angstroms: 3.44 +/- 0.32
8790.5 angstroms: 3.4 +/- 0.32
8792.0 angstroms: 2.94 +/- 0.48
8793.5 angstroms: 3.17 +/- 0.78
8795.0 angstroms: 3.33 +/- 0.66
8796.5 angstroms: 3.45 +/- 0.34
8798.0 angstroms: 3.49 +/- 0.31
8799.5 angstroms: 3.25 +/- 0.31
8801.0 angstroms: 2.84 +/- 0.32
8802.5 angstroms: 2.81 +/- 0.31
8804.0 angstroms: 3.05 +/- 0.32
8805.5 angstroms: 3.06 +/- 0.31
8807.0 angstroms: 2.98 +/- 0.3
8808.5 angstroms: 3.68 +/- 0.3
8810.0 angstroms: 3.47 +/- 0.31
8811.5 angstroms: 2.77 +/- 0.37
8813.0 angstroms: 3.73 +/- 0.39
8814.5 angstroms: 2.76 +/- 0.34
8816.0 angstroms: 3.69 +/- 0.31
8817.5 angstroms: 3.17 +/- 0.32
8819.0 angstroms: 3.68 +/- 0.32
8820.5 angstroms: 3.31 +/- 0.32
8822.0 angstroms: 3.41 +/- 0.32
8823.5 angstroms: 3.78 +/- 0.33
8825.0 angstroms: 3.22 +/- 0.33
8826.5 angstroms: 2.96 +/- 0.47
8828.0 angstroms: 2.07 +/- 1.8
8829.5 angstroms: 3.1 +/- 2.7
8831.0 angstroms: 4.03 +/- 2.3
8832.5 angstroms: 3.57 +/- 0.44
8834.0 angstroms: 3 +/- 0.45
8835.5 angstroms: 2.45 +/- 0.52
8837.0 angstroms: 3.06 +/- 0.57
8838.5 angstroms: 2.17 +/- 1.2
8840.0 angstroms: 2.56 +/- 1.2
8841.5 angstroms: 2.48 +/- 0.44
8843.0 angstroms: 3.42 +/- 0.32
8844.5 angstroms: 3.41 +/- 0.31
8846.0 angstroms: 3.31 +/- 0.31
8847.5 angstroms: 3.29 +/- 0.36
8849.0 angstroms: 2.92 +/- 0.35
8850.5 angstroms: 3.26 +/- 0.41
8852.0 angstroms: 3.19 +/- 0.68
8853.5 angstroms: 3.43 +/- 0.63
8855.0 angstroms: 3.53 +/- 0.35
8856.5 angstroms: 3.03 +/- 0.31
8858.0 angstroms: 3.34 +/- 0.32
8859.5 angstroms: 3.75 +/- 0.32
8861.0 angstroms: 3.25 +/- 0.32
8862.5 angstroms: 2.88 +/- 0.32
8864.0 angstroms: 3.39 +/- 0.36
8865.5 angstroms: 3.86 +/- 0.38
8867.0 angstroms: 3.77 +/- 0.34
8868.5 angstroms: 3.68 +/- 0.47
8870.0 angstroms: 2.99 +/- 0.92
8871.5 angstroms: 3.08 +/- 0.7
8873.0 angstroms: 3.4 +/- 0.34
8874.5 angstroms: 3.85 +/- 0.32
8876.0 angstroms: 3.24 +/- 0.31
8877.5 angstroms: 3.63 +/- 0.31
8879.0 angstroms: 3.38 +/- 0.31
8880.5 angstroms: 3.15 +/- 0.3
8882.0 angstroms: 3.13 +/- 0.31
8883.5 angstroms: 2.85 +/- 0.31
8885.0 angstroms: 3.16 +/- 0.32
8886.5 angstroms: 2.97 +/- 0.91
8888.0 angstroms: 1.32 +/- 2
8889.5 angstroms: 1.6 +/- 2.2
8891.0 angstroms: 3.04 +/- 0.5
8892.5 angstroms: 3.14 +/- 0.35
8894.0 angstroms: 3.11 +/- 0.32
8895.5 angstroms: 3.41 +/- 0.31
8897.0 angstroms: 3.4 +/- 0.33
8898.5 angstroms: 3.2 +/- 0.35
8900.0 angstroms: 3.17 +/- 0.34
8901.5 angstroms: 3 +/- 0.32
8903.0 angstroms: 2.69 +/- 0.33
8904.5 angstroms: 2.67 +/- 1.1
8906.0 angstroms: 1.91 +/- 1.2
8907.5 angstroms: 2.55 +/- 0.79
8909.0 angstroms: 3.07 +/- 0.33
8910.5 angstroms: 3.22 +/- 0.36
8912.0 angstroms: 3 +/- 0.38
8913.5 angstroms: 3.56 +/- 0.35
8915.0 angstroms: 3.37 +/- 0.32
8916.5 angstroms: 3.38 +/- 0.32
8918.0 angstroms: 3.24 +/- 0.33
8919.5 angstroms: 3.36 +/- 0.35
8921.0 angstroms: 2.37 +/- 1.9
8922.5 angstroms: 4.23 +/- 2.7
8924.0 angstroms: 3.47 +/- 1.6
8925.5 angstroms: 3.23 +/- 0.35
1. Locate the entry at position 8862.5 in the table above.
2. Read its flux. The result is 2.88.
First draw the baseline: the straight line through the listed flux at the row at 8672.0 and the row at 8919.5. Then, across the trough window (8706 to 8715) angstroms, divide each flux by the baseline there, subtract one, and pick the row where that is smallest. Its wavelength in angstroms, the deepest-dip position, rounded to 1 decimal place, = 8711.0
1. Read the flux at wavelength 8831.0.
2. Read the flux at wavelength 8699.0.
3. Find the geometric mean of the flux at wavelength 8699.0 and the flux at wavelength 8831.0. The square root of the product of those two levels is 3.5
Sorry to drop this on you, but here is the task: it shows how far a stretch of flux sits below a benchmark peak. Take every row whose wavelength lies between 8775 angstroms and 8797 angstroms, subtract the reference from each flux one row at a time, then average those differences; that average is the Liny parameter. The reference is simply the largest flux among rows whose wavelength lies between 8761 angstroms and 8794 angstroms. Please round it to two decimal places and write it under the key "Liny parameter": -1.35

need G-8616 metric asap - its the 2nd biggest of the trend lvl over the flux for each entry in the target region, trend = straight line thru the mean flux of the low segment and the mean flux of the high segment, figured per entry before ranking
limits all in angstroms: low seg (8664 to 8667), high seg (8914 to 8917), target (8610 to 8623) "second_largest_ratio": 0.90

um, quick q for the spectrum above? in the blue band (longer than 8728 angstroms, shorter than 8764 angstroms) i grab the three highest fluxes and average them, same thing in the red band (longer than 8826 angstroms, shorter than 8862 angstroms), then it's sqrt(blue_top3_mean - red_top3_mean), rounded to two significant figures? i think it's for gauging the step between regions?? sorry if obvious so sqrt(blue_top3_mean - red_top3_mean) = 0.79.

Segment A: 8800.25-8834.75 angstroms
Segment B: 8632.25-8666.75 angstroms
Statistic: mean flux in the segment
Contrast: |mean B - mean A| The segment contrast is 0.04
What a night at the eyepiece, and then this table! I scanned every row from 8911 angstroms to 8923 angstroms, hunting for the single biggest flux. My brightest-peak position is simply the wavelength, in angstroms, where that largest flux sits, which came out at 8922.5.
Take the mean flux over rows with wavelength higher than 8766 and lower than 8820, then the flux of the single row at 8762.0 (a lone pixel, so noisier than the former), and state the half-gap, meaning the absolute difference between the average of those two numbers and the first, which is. 0.72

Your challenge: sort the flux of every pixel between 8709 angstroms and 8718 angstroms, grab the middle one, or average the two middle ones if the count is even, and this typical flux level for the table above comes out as 3.37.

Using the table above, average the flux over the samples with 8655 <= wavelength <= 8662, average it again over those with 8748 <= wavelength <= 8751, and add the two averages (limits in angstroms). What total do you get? 6.1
